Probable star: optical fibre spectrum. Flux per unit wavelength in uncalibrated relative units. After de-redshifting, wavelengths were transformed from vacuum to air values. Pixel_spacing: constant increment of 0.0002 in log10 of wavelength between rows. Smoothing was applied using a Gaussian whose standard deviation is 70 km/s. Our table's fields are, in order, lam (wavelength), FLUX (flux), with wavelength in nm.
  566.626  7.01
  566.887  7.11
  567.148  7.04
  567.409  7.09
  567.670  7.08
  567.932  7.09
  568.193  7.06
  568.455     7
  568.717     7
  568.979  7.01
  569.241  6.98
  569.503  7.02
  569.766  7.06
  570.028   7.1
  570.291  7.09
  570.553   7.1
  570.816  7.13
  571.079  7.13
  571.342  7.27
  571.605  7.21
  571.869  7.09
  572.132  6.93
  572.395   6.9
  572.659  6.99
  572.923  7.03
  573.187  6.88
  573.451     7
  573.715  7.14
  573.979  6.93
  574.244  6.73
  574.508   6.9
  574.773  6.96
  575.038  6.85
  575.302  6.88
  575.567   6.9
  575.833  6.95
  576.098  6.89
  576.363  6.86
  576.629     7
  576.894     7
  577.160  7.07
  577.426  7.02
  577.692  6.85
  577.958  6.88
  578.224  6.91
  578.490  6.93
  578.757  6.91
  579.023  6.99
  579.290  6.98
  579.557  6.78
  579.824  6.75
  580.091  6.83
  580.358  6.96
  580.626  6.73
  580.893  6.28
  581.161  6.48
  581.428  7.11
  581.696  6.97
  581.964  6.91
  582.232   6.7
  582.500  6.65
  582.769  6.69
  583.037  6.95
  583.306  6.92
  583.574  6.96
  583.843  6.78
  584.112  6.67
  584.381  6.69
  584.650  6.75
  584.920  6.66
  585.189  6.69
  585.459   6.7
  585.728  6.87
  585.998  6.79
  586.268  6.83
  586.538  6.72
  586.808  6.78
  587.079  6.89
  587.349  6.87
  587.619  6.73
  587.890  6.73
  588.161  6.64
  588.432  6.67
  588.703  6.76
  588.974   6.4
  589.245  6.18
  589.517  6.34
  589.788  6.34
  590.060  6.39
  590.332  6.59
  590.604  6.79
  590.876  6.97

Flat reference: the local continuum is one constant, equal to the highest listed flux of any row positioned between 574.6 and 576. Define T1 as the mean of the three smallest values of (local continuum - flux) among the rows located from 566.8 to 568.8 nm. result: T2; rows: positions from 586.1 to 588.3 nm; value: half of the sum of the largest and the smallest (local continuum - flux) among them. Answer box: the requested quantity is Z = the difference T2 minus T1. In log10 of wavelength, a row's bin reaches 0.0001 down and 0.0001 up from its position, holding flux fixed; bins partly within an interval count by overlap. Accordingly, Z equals 0.3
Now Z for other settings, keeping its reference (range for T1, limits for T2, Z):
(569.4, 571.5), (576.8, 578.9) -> 0.2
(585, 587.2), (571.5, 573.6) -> -0.2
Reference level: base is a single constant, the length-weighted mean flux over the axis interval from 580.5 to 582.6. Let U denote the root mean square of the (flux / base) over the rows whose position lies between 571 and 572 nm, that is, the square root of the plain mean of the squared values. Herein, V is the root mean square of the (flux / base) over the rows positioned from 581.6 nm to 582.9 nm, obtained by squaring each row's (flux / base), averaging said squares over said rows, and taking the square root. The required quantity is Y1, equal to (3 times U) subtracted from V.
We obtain -2.19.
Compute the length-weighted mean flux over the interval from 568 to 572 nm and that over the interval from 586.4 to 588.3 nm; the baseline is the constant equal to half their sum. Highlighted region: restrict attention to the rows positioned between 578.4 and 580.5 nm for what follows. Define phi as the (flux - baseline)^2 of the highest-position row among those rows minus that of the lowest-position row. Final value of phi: 0.00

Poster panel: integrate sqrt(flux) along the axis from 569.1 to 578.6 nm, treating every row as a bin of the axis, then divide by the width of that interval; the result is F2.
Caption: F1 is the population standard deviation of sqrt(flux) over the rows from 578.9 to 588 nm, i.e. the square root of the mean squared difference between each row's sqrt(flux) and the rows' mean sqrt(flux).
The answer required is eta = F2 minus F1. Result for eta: 2.61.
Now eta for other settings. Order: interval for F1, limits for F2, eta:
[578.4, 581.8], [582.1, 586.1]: 2.56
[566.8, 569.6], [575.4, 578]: 2.63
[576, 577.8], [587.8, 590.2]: 2.53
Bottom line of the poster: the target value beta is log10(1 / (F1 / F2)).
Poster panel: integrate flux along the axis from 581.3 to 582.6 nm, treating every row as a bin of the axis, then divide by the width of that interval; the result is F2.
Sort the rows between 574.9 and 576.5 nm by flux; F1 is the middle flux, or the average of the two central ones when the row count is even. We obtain -0.001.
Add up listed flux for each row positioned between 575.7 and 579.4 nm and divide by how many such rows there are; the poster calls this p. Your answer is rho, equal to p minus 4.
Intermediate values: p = 6.95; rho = 2.95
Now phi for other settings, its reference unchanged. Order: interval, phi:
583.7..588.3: 0.06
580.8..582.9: -0.36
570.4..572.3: -0.03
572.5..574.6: 0.00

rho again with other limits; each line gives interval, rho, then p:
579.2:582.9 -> 2.77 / 6.77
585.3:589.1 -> 2.74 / 6.74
